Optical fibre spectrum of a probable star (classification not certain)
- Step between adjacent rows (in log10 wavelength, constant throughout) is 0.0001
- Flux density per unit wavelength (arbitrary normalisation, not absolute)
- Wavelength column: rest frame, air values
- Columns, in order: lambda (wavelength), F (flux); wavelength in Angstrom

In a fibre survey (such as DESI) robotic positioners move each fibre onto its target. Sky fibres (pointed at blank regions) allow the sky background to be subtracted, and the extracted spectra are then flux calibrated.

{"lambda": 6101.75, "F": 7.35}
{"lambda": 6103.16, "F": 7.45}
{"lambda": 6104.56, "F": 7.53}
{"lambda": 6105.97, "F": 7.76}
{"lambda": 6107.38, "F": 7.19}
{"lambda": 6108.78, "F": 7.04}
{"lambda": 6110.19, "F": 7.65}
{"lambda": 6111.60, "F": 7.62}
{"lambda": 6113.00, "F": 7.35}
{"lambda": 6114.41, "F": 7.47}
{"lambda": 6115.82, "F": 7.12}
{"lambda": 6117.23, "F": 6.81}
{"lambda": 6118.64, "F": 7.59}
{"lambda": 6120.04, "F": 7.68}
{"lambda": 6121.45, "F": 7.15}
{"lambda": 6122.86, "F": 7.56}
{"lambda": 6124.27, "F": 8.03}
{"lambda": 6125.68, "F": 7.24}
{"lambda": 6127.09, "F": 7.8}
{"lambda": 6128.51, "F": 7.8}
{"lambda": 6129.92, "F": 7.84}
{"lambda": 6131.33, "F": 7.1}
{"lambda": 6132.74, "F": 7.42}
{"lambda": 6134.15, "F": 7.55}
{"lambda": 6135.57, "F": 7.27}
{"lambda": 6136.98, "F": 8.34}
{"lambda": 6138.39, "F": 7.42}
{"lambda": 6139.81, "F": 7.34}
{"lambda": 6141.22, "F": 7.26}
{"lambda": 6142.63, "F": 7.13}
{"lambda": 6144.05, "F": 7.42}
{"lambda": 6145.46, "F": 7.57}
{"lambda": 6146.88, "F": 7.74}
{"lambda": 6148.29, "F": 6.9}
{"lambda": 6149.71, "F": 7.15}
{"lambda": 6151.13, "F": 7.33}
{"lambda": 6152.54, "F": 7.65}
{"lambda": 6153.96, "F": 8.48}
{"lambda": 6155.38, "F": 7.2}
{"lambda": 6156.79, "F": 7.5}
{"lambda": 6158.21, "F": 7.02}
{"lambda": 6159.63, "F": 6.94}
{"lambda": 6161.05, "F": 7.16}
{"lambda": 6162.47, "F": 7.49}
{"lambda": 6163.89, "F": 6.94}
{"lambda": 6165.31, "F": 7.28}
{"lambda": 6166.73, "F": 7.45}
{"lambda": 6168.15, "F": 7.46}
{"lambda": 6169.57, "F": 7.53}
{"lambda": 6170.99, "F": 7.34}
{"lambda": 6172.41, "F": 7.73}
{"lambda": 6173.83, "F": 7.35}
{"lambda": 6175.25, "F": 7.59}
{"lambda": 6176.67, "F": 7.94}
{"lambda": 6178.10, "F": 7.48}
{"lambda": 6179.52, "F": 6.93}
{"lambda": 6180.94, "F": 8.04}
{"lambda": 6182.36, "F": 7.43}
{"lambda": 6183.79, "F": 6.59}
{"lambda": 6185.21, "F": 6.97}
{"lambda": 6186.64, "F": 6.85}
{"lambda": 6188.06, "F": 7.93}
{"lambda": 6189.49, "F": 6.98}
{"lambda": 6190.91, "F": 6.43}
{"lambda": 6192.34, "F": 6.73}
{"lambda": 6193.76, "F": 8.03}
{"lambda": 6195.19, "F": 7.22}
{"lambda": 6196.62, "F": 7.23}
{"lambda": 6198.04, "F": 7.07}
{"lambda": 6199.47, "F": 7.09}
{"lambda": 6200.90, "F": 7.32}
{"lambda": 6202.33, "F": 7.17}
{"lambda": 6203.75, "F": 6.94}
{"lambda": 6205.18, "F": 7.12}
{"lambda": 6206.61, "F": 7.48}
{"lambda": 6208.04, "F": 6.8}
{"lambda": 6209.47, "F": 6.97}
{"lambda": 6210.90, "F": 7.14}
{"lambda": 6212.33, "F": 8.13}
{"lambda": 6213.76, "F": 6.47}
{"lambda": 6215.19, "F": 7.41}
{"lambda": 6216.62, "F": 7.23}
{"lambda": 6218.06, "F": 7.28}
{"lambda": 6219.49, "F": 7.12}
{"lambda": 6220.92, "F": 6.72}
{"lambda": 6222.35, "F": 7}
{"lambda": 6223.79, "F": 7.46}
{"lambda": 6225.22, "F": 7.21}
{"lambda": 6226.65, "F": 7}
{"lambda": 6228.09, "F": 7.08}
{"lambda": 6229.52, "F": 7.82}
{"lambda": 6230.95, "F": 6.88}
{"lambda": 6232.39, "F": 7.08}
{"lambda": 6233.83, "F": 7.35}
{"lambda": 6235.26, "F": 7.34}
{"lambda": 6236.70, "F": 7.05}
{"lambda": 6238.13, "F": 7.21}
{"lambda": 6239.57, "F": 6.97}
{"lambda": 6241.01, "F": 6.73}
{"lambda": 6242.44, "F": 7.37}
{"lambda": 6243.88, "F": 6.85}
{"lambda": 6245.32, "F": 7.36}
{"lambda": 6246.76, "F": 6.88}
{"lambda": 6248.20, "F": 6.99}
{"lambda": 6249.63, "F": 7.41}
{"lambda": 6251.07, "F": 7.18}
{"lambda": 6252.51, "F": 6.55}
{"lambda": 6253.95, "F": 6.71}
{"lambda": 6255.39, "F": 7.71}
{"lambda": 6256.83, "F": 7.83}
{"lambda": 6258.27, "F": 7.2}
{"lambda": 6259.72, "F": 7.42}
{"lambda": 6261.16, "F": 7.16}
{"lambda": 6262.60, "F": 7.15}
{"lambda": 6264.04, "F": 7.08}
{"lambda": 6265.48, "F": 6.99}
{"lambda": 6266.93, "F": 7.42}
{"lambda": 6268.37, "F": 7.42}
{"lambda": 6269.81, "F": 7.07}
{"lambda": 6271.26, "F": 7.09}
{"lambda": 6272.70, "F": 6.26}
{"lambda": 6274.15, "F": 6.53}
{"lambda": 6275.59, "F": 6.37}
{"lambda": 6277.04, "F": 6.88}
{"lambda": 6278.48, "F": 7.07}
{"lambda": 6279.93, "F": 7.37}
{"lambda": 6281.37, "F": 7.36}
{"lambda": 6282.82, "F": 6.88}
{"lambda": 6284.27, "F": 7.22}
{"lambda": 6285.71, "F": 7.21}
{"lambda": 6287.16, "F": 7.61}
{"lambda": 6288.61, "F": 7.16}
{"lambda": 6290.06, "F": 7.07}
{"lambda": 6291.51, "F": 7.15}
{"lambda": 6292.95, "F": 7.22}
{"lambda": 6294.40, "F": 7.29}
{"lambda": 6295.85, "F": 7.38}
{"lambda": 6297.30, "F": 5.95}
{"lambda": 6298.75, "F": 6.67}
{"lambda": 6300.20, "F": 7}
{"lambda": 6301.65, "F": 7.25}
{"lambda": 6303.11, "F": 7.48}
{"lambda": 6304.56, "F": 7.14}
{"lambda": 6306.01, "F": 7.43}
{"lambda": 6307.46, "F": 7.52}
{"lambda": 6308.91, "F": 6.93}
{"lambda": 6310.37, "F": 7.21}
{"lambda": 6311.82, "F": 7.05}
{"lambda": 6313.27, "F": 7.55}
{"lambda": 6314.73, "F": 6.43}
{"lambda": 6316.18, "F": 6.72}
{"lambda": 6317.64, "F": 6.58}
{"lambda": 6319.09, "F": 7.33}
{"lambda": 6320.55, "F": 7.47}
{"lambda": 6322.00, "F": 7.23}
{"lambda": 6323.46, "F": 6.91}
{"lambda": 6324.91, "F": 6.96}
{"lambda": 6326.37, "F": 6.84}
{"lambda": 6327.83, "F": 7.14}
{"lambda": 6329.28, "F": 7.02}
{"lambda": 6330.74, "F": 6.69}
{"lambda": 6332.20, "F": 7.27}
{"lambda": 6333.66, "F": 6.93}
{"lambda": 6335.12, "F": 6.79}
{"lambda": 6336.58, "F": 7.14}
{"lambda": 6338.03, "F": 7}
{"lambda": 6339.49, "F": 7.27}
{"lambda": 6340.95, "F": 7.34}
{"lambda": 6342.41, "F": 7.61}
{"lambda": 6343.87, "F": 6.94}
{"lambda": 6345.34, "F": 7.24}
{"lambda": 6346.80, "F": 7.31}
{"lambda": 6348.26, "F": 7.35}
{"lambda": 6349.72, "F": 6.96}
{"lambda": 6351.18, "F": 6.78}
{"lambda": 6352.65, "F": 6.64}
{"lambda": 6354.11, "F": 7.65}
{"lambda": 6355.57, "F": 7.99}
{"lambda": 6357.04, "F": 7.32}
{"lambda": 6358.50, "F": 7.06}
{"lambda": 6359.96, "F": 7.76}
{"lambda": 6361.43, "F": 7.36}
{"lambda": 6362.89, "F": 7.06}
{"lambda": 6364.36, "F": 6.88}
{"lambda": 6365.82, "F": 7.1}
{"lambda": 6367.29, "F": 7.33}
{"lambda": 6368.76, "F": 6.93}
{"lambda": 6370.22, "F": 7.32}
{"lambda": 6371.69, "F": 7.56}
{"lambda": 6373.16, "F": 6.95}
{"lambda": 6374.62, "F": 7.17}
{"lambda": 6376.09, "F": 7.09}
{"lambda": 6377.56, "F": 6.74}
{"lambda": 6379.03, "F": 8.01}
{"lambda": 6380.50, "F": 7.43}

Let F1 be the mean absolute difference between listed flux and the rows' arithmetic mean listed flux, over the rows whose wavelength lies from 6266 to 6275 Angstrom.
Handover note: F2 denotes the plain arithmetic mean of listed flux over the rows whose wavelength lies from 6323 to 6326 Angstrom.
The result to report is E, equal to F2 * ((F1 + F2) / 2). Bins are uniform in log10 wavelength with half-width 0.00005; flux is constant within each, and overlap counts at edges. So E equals 25.4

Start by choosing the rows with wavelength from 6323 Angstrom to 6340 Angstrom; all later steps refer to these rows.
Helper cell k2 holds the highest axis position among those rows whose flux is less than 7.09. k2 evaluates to 6338.03 Angstrom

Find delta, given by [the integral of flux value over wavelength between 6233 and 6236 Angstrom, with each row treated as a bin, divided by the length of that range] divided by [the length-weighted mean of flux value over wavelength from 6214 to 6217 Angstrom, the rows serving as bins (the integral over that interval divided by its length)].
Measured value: 1.02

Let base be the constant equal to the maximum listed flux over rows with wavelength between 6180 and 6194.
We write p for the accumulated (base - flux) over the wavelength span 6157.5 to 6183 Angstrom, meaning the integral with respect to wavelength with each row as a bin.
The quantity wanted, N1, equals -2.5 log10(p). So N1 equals -3.04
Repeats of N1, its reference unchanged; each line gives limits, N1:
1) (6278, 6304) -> -3.43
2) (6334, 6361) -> -3.35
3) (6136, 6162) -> -3.02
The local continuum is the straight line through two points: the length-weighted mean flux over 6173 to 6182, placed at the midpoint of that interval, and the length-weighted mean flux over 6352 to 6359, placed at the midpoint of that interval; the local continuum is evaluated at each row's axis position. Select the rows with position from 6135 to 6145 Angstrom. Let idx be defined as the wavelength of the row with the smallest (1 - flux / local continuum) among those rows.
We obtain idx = 6136.98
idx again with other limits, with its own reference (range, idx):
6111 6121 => 6120.04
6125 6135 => 6129.92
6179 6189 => 6180.94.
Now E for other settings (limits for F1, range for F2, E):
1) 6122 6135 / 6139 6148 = 28.4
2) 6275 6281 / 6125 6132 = 29.7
